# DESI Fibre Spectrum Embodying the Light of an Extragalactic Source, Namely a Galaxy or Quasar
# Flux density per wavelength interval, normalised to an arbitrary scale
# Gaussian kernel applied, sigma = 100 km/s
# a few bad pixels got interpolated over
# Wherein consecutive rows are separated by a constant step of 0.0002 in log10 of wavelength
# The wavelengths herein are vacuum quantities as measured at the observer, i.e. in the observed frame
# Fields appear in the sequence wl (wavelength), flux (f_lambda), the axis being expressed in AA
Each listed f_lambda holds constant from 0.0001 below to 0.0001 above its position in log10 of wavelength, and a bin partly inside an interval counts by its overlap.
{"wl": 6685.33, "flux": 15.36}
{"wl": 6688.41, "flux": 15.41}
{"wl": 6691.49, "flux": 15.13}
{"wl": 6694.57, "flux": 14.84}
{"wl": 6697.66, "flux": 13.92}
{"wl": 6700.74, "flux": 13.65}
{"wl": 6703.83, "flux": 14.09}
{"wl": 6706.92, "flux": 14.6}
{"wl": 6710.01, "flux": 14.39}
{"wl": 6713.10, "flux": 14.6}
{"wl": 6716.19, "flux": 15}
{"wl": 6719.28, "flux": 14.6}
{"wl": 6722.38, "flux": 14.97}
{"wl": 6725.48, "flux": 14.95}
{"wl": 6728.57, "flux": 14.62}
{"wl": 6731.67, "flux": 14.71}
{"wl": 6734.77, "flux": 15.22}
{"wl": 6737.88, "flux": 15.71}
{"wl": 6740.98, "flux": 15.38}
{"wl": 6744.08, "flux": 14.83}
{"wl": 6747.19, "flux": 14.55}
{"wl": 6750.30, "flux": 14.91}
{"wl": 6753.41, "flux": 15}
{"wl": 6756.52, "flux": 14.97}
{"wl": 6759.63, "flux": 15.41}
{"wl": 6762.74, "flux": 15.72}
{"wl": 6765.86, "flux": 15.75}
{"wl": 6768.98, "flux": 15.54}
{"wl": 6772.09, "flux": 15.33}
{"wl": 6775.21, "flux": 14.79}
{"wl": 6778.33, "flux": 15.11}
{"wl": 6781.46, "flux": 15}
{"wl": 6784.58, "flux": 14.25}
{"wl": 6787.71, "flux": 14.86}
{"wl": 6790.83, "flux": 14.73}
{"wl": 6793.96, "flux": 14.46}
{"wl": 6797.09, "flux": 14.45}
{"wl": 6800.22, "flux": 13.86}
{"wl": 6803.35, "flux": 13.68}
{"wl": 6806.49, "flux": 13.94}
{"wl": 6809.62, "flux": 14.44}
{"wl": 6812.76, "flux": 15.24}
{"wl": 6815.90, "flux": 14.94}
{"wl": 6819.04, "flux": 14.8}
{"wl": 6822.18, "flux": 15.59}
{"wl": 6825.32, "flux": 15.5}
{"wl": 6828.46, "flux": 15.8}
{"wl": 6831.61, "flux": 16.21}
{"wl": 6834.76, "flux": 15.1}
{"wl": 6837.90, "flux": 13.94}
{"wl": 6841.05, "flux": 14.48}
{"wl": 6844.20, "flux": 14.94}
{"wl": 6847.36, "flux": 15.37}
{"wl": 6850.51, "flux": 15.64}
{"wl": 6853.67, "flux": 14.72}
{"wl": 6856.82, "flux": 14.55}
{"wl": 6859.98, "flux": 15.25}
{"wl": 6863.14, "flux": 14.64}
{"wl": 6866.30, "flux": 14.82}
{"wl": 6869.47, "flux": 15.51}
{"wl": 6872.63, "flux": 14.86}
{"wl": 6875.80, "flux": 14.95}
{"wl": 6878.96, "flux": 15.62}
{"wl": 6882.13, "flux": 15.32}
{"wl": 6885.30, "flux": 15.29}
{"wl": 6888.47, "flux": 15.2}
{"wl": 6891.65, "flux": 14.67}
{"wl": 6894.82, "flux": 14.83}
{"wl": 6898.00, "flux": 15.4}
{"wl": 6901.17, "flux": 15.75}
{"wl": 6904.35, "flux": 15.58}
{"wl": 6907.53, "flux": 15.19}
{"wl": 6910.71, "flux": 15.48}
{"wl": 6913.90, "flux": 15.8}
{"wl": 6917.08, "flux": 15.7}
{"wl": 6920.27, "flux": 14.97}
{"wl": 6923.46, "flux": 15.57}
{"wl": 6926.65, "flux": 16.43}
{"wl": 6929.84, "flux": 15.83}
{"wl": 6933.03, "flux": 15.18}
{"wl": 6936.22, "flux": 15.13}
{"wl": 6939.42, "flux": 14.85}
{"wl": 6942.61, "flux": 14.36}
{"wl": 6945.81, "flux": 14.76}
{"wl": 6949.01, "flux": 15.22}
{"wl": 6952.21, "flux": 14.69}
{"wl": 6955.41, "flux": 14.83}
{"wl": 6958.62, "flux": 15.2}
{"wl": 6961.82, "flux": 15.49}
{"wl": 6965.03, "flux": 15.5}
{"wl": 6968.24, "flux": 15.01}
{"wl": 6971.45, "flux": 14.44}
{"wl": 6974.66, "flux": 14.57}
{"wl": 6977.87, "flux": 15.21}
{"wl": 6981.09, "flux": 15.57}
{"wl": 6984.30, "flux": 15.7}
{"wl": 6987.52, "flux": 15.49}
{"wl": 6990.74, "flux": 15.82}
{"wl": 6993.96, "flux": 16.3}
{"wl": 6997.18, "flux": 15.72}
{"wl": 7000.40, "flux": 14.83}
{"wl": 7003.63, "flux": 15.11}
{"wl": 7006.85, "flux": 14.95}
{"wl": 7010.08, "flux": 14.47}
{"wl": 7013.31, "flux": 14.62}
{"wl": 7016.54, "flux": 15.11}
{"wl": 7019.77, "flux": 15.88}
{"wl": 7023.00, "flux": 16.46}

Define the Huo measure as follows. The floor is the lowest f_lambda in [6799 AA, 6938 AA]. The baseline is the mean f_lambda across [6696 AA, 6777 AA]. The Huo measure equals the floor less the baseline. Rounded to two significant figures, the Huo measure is -1.2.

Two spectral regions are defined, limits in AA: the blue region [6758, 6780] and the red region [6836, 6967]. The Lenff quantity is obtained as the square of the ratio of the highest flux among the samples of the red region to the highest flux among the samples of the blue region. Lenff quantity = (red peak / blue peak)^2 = 1.09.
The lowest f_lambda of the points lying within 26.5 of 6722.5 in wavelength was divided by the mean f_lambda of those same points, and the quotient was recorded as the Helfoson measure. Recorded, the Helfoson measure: 0.929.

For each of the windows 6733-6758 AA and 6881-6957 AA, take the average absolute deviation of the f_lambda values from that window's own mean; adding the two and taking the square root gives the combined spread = 0.80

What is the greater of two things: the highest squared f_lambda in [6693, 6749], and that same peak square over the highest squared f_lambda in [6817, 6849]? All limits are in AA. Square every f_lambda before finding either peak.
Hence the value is 247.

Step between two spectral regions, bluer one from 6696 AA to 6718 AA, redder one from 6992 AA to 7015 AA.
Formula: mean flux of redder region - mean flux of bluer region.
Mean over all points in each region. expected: 0.8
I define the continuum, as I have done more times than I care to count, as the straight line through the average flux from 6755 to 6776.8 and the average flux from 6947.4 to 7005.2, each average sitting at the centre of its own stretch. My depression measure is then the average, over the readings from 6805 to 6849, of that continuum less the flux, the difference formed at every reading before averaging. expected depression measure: 0.31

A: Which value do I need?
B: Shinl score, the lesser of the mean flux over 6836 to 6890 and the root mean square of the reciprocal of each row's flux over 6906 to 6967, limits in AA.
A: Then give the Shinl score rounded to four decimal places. 0.0656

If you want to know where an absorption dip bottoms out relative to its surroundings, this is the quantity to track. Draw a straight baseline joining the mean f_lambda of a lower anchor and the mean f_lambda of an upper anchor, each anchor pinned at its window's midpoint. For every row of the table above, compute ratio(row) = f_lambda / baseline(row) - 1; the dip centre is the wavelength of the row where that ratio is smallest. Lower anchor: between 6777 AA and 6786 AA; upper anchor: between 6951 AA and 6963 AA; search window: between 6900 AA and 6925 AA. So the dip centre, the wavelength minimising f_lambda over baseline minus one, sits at 6920.27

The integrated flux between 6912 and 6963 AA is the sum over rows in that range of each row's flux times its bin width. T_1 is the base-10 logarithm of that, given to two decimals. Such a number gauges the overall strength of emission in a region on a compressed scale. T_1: 2.89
